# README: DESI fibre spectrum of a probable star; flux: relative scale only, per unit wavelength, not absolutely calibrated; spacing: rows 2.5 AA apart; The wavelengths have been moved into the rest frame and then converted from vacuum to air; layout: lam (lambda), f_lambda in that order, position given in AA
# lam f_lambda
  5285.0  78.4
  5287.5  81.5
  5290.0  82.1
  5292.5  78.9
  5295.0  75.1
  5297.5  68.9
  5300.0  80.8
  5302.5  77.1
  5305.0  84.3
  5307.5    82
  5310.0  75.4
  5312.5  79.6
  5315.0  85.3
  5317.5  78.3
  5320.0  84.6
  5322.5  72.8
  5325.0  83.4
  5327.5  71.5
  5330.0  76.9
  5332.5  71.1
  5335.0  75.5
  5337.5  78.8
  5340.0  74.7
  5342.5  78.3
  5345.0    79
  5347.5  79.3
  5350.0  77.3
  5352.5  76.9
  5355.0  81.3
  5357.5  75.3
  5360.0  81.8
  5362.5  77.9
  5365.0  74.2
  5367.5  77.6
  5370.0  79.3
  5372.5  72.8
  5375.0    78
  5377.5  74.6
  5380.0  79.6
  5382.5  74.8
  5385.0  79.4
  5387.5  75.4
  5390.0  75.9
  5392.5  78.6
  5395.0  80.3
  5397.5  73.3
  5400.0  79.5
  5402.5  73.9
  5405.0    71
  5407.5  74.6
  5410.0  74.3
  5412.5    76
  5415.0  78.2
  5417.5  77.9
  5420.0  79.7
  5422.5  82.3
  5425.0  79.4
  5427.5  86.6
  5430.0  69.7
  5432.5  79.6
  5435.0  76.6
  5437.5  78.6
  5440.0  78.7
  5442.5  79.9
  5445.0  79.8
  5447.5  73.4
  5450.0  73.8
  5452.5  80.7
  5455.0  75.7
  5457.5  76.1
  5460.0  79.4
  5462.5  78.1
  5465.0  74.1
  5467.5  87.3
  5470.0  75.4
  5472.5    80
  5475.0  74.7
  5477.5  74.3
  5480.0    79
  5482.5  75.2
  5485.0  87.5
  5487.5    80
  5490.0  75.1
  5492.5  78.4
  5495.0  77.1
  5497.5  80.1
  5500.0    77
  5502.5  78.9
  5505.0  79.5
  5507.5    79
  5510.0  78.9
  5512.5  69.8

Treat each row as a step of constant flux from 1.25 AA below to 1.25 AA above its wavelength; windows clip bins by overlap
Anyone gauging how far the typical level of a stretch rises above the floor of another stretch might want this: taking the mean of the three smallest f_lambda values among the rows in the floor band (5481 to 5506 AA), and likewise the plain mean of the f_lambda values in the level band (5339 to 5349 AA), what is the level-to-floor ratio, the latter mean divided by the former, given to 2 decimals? 1.03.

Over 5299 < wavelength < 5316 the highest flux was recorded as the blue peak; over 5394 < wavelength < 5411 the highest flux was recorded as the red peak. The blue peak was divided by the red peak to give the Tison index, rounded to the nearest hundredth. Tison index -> 1.06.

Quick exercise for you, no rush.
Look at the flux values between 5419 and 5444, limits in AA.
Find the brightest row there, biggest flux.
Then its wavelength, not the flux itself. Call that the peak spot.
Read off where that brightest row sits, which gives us 5427.5 AA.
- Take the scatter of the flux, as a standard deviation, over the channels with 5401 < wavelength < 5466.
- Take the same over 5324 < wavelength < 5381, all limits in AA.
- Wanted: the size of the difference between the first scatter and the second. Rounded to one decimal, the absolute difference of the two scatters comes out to 0.5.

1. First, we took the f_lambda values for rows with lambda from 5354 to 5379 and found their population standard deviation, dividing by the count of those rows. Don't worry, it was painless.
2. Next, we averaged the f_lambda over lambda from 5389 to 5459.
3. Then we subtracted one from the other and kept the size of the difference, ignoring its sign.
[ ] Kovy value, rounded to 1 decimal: 74.4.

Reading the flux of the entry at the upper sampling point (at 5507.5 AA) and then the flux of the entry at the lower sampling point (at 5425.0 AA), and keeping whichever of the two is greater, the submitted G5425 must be 79.4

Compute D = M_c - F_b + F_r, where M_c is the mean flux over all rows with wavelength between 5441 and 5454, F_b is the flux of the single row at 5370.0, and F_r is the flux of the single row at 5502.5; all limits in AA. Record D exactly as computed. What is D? 77.1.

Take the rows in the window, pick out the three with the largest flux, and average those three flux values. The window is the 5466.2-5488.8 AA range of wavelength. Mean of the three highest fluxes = 84.9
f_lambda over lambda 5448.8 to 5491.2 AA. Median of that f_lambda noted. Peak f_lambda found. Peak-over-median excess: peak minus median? 11.4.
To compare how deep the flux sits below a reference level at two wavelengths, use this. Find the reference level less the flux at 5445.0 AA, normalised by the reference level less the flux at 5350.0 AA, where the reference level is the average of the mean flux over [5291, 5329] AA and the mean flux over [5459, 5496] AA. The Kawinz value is -1.2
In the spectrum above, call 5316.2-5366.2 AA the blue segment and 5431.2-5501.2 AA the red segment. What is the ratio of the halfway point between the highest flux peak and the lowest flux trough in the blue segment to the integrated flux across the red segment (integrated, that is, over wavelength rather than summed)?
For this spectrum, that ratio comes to 0.014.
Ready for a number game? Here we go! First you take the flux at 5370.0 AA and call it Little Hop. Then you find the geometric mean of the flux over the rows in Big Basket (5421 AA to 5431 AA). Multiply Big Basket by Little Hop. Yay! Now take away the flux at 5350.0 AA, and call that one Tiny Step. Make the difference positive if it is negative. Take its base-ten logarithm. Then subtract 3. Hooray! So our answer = 0.793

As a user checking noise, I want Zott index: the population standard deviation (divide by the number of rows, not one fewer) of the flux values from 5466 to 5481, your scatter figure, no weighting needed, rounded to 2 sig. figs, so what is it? 4.5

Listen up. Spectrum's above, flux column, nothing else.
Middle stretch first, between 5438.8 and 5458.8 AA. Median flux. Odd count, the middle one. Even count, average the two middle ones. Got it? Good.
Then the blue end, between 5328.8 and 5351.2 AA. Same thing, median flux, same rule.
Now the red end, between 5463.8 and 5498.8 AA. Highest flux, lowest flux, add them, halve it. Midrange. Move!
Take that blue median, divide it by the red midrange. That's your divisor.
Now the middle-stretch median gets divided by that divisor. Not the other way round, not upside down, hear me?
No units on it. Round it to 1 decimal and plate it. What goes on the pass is 80.9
